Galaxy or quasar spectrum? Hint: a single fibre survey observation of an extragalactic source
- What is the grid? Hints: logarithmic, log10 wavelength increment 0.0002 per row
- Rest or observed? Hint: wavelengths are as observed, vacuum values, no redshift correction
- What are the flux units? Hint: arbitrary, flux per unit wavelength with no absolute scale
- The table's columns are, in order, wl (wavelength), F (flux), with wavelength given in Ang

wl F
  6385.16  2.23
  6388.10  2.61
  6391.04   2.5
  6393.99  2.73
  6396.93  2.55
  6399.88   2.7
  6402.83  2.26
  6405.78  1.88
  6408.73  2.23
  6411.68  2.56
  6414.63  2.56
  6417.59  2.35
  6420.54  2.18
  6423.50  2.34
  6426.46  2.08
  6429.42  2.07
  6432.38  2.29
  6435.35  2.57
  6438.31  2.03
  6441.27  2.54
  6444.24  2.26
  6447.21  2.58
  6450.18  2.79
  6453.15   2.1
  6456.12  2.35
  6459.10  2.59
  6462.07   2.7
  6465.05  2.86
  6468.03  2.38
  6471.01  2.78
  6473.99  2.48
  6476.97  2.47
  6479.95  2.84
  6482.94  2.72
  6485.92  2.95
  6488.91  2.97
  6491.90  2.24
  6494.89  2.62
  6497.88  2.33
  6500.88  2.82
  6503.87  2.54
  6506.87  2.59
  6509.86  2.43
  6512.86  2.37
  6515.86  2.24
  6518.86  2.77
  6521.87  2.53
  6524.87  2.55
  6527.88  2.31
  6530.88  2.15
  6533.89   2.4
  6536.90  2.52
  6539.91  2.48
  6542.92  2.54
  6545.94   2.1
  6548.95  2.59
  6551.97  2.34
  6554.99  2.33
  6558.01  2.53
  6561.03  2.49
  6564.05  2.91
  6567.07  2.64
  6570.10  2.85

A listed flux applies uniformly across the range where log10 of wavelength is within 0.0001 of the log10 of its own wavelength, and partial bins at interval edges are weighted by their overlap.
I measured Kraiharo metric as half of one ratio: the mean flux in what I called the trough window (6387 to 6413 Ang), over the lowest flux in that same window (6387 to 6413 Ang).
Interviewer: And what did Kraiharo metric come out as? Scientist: 0.65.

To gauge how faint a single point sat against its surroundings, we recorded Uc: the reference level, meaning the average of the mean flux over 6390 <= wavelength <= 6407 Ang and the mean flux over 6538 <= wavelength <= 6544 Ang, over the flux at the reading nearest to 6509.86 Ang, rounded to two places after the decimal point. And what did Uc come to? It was 1.02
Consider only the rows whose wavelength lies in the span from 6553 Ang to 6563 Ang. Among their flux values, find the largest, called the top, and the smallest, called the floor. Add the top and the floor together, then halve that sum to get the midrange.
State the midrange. 2.43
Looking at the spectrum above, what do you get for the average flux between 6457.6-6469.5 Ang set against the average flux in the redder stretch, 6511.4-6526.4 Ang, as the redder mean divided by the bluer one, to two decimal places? 0.95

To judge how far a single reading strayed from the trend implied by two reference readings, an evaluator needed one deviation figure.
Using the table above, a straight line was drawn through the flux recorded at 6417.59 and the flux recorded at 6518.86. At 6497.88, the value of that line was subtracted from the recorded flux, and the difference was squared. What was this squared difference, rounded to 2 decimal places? 0.12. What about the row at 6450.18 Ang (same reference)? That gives 0.09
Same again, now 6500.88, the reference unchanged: 0.02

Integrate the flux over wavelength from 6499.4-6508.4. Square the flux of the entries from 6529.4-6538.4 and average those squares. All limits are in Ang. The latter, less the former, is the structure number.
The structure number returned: -18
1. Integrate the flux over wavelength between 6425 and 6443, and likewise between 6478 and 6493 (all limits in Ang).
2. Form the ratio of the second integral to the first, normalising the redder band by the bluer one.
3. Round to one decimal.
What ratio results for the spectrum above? 1.0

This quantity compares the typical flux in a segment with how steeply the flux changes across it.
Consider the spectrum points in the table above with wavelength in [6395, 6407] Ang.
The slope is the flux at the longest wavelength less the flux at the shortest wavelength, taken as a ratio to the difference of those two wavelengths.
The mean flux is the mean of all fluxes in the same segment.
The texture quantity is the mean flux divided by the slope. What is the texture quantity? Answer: -31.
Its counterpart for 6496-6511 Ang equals 305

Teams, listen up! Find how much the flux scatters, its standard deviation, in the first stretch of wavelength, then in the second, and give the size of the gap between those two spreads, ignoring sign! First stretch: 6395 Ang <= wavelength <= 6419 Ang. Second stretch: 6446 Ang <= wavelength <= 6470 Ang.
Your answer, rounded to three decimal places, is 0.009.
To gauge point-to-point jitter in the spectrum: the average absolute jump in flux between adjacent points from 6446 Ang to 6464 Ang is 0.30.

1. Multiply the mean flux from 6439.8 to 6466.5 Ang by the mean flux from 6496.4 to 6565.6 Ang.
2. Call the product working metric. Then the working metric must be 6.3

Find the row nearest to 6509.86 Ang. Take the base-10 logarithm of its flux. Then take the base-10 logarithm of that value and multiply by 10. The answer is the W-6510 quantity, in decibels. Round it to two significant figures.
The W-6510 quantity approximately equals -4.1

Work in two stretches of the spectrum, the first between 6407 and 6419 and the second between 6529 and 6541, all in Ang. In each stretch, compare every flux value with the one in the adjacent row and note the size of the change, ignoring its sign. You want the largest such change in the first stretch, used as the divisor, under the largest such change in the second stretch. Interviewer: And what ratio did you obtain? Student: 0.76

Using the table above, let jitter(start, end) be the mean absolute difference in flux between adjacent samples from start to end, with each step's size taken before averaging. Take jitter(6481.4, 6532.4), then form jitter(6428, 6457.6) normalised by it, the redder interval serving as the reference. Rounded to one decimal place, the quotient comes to 1.5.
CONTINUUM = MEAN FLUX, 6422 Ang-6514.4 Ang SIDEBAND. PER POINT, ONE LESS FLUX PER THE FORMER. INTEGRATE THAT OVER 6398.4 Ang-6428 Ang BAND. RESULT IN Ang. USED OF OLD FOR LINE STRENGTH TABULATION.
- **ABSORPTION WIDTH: 2.3 Ang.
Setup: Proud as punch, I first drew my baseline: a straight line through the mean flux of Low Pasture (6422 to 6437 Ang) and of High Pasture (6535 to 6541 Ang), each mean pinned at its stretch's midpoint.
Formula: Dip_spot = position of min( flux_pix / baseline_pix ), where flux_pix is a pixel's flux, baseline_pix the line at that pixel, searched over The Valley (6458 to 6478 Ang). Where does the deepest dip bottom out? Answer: 6468.03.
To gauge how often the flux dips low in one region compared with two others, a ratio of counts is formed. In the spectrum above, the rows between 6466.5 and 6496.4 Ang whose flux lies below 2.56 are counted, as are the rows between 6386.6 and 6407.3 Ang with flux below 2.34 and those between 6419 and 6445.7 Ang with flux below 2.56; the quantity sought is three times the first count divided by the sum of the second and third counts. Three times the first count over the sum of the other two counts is 1.2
